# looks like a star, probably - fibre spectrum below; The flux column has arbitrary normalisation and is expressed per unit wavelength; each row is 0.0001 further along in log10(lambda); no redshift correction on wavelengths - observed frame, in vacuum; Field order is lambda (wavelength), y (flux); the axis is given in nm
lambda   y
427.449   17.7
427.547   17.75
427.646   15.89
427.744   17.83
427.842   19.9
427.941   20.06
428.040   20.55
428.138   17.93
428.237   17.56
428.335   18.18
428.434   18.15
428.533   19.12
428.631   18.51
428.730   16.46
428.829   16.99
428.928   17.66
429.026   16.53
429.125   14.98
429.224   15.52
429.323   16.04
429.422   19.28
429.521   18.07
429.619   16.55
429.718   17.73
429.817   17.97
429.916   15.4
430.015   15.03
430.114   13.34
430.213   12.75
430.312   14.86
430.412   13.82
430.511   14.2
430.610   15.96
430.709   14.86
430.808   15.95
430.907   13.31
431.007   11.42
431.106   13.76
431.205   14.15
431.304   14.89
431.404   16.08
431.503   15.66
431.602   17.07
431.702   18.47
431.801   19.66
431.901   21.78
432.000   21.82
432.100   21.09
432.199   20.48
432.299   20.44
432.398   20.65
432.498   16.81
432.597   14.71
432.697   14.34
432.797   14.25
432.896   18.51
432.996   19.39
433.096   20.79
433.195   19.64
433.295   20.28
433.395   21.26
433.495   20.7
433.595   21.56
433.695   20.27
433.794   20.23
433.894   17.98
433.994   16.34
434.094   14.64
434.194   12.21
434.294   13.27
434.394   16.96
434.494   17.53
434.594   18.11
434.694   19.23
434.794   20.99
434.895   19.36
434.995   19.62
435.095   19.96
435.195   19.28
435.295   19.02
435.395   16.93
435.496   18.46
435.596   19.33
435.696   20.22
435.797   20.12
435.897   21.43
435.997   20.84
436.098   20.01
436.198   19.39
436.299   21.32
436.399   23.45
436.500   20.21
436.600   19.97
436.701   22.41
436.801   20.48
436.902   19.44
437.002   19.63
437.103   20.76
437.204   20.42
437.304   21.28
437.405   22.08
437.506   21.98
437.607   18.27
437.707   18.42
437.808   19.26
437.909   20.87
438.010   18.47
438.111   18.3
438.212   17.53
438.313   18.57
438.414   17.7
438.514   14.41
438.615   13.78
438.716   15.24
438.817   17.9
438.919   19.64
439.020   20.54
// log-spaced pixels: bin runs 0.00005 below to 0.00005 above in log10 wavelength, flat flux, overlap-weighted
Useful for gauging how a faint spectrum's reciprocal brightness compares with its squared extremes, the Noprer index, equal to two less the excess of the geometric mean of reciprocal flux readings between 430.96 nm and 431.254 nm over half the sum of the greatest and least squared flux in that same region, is 167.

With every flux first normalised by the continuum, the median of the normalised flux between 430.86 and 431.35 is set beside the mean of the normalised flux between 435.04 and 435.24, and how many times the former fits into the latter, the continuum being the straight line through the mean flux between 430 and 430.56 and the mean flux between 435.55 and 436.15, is 1.09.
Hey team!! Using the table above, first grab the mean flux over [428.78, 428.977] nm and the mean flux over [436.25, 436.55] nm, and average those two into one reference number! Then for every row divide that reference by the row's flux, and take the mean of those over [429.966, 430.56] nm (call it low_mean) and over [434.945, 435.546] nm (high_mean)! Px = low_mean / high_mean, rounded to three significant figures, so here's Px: 1.35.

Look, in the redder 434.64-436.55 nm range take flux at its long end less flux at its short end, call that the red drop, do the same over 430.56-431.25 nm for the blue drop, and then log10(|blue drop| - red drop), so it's -0.08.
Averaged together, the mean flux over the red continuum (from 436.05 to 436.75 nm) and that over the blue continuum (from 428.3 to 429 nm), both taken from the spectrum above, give 19.4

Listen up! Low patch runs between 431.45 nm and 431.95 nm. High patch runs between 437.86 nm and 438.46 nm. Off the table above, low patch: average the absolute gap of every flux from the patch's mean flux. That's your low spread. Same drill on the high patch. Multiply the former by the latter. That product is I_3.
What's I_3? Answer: 1.3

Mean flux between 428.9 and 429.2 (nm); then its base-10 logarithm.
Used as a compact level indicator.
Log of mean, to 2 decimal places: 1.21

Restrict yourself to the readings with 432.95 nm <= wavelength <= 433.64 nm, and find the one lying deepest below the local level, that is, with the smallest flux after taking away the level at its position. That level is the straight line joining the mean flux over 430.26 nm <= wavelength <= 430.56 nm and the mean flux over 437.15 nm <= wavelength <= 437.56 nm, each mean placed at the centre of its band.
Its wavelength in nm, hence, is 432.996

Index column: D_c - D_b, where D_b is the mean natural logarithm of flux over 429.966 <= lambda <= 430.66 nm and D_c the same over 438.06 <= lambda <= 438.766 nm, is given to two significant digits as 0.14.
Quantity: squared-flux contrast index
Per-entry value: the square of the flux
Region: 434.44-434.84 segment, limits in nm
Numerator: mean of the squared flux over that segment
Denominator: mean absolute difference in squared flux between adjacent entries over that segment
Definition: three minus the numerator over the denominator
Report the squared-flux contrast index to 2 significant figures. -5.1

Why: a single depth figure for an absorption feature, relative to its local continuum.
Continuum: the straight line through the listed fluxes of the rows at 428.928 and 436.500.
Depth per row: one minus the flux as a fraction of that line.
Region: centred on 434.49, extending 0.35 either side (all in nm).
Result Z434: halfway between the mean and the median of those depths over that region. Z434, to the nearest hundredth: 0.12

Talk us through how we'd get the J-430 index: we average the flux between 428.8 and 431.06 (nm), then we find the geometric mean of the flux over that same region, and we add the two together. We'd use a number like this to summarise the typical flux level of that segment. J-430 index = 31.0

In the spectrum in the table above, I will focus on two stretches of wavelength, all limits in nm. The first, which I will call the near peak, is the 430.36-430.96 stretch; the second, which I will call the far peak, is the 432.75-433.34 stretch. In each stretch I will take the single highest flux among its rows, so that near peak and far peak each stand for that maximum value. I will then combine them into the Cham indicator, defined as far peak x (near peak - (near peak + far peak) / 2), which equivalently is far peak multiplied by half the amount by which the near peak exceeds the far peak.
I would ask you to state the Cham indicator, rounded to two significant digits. -50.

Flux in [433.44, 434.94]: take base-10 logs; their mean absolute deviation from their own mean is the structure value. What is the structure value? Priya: 0.057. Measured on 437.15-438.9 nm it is 0.042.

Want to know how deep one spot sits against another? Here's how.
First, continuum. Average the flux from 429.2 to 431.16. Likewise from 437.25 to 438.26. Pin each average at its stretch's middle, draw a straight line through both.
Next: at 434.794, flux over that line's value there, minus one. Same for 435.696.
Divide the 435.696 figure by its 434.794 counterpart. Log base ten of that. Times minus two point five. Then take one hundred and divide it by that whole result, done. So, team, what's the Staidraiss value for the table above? 159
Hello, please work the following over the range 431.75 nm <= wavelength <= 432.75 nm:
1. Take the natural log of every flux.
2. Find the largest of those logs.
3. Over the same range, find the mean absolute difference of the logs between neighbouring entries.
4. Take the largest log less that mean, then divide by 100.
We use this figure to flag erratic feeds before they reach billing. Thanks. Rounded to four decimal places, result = 0.0302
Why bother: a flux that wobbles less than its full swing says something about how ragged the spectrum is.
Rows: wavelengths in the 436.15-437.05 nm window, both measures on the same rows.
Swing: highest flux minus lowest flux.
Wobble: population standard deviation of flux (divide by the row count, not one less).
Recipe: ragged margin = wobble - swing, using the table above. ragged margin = -2.7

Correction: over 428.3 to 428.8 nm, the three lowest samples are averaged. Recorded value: 17.6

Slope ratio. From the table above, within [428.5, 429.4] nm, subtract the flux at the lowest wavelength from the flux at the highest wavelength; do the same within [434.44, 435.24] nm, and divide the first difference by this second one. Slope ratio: -1.8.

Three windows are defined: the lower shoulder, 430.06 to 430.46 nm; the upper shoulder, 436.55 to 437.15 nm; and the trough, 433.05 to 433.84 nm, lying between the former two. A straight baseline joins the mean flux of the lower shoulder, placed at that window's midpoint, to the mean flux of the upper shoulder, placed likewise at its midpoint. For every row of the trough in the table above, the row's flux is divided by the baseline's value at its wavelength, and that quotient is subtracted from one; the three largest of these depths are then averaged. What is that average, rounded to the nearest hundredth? -0.17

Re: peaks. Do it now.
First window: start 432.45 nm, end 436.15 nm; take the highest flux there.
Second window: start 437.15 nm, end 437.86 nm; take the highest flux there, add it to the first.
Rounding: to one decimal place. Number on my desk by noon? 43.6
